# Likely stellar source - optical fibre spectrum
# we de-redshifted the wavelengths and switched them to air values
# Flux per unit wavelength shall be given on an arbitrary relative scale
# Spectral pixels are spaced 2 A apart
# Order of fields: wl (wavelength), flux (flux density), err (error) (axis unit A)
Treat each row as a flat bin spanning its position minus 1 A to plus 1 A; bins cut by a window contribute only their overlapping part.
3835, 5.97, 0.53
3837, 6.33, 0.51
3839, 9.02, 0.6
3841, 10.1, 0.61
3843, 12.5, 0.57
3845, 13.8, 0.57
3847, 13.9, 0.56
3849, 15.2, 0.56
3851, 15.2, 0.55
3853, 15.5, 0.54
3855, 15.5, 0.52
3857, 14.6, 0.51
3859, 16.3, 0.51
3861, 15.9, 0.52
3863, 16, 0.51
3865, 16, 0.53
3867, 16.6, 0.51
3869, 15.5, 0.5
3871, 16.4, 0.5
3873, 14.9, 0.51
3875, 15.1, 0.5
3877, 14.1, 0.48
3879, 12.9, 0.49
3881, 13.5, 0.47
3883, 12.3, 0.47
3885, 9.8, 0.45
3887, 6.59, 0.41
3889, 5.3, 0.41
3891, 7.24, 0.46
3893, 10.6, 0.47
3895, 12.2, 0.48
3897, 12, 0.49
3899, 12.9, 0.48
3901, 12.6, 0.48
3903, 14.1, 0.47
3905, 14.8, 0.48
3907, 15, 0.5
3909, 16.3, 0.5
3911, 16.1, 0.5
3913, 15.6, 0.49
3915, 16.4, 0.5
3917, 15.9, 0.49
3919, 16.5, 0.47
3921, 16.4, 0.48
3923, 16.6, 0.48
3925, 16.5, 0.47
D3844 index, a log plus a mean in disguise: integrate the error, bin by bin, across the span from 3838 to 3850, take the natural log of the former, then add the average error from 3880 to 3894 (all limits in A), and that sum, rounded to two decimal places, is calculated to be 2.39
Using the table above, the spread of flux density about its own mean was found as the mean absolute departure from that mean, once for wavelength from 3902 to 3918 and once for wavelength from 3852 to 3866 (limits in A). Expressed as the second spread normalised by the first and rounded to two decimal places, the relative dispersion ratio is 0.62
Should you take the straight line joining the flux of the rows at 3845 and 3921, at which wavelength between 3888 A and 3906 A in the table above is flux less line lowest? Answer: 3889 A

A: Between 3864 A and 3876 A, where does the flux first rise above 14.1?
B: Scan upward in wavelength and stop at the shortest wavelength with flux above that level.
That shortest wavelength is 3865 A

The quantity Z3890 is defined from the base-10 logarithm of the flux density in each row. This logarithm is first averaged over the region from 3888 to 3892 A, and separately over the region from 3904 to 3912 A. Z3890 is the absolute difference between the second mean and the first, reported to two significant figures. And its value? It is 0.40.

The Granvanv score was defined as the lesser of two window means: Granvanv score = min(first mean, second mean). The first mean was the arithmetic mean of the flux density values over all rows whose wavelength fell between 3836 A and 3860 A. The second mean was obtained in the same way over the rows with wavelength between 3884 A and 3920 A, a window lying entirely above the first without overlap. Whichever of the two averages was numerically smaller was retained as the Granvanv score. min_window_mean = 12.8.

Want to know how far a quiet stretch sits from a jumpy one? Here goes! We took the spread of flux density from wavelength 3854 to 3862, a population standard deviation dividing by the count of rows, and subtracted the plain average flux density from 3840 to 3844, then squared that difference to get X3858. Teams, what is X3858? 114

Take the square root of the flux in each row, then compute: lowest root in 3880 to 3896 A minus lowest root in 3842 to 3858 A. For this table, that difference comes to -1.2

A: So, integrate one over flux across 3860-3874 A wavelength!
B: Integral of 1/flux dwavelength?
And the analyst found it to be 0.88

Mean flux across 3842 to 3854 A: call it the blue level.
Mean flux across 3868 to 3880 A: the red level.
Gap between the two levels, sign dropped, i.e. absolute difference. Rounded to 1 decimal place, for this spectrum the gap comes 0.5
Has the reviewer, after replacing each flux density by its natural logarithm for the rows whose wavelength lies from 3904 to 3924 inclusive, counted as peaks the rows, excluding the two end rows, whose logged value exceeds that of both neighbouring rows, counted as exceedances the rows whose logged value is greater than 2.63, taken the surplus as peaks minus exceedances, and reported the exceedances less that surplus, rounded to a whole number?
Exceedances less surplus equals 17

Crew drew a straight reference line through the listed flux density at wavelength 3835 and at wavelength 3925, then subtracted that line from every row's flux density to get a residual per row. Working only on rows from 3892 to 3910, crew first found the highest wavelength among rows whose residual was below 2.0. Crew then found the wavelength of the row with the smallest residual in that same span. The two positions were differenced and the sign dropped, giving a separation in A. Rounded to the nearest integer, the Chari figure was 16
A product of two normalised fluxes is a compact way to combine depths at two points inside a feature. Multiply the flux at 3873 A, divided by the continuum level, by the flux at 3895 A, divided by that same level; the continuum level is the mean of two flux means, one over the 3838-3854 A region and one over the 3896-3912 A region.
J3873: 0.97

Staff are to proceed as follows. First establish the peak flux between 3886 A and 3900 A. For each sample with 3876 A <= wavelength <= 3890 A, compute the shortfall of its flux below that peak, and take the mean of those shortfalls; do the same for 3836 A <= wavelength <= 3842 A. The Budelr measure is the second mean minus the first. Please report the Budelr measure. 2.2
